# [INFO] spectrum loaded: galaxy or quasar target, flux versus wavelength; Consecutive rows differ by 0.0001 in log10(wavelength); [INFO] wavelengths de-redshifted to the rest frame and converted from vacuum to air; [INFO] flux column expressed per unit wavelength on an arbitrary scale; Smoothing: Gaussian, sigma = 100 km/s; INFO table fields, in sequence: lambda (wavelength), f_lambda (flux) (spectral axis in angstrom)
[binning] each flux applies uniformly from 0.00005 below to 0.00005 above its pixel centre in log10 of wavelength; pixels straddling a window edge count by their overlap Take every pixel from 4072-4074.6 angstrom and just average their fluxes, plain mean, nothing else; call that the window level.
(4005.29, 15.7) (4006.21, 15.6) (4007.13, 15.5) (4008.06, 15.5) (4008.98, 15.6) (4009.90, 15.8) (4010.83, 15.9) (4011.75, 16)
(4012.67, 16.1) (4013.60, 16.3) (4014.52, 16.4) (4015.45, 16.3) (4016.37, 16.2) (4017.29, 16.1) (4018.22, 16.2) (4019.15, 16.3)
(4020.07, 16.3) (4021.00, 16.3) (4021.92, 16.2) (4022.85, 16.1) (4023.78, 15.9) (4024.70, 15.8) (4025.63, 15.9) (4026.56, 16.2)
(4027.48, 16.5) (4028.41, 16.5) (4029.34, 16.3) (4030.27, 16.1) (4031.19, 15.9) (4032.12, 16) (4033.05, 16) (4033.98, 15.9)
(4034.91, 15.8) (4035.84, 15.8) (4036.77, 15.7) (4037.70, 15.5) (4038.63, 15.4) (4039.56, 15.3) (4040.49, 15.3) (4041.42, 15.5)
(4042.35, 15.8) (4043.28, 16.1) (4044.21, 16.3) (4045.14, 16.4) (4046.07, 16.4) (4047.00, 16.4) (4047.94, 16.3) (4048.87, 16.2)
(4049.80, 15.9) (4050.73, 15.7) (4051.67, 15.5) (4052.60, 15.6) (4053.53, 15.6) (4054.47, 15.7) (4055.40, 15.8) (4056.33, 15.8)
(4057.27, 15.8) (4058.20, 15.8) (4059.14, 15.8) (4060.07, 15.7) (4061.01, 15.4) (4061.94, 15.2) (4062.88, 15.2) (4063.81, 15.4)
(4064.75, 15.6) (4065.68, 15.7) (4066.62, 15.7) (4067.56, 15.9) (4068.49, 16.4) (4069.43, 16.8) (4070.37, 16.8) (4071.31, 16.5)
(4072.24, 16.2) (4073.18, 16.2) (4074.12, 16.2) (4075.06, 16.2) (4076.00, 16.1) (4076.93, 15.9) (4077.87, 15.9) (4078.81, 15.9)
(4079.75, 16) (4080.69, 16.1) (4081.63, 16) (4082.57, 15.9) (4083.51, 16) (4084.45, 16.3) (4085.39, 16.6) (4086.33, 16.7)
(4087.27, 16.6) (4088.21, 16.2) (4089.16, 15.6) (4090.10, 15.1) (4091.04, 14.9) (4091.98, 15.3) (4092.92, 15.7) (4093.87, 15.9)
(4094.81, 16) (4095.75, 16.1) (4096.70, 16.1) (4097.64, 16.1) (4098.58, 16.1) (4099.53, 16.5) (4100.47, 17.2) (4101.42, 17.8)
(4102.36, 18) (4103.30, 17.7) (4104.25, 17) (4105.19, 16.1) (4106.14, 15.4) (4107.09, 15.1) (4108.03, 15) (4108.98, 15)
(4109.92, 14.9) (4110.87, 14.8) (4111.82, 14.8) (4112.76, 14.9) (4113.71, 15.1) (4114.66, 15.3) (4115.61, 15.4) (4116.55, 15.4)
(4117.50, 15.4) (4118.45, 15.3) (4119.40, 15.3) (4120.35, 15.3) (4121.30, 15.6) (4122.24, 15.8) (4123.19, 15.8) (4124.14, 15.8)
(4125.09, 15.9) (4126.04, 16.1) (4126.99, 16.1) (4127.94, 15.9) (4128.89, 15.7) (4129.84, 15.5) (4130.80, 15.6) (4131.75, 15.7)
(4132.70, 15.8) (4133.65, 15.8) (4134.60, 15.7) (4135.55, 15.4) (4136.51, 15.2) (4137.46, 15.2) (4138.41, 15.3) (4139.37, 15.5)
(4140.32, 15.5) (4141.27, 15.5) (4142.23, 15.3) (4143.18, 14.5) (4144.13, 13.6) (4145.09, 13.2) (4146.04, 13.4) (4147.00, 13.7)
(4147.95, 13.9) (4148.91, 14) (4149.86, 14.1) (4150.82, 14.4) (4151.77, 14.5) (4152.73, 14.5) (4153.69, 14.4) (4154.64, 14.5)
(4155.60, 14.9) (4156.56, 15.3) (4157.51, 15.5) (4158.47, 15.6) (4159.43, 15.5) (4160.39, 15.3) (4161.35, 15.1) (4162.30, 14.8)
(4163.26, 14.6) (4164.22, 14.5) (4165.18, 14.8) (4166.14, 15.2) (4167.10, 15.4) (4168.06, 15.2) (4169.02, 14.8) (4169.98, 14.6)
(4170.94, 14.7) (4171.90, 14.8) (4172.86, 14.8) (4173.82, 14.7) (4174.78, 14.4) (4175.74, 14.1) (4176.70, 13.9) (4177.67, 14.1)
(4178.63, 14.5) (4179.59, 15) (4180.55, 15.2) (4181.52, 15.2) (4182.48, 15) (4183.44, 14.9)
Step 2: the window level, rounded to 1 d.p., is 16.2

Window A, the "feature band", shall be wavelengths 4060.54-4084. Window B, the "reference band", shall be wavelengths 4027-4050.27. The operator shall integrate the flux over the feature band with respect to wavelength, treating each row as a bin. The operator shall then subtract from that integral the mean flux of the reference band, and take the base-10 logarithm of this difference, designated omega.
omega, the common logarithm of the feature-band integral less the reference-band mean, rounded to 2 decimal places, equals 2.55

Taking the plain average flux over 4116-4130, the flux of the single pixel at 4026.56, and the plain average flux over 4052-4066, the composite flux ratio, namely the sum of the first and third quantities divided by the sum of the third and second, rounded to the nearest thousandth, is 0.983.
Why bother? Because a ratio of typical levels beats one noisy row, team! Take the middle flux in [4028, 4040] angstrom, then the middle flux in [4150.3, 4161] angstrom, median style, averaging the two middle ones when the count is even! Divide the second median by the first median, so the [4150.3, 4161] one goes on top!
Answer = 0.94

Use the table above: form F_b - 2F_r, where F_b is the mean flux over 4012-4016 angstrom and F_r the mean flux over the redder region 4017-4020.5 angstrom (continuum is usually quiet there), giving -16.2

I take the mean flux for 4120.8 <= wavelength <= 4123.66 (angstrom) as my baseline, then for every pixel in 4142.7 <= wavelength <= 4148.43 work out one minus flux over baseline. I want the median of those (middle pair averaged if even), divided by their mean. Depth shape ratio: 1.03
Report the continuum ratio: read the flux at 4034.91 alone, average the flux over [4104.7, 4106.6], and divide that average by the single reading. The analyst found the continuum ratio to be 1.00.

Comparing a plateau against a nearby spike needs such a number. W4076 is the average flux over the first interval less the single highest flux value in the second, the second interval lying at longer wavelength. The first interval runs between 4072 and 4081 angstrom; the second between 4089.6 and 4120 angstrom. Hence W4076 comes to -1.9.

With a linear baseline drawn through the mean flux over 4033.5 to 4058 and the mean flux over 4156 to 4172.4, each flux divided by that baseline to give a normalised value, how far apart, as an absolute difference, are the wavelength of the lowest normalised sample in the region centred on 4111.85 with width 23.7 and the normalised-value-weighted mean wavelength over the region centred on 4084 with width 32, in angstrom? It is 26.9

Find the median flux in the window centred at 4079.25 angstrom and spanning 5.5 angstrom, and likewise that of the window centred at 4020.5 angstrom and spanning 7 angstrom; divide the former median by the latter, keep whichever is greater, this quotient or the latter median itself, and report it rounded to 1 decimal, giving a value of 16.2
